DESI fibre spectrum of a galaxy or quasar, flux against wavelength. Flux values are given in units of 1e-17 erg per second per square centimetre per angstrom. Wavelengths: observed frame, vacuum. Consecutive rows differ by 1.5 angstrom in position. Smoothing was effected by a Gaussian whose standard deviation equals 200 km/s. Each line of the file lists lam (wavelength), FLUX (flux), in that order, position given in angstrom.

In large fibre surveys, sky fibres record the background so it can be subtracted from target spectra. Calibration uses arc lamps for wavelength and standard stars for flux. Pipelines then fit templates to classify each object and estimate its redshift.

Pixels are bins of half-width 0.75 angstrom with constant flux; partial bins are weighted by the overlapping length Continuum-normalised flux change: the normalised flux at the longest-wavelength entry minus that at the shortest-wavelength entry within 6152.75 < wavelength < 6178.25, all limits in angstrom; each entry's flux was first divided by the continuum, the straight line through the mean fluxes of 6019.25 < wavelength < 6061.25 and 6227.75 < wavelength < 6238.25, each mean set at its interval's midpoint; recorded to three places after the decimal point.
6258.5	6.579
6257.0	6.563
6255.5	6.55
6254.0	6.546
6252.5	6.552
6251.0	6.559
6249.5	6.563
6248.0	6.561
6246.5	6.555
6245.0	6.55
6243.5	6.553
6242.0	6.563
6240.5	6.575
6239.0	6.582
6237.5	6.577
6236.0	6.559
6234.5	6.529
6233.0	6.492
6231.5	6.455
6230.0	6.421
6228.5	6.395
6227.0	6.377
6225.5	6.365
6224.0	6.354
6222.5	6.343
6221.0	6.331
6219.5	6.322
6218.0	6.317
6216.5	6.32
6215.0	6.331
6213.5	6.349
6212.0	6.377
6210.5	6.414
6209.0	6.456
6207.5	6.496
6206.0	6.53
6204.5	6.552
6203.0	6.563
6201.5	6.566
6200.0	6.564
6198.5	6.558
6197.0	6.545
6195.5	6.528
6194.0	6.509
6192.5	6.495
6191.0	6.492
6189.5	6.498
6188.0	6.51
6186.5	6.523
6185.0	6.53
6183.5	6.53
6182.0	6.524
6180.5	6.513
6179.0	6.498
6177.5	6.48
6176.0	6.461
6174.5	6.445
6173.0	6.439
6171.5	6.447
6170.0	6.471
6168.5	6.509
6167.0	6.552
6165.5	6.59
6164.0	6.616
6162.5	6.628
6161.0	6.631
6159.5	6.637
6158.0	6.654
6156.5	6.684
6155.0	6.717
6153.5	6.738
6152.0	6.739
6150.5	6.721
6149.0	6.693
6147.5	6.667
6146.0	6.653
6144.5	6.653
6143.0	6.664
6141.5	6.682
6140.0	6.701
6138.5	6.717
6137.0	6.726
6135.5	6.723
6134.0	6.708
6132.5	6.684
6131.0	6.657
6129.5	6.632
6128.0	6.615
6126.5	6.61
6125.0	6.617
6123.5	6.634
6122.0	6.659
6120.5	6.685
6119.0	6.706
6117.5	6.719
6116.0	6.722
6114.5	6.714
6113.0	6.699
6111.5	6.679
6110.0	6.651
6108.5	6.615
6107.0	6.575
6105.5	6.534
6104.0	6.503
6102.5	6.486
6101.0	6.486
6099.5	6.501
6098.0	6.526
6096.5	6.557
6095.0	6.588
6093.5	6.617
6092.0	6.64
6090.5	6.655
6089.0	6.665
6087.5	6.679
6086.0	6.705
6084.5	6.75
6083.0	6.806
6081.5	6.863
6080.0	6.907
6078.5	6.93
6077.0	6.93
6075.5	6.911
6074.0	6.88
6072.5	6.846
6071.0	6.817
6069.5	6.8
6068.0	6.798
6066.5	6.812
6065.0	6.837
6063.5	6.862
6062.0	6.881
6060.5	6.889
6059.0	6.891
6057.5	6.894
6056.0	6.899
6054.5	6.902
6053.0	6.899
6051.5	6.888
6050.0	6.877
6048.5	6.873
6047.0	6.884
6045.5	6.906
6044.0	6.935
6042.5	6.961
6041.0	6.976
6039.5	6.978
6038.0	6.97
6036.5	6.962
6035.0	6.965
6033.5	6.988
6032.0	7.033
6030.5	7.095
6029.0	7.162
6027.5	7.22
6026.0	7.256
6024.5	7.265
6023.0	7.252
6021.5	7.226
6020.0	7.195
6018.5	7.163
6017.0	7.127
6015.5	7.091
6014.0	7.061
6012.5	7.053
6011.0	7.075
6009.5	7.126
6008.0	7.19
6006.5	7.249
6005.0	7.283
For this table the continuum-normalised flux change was -0.029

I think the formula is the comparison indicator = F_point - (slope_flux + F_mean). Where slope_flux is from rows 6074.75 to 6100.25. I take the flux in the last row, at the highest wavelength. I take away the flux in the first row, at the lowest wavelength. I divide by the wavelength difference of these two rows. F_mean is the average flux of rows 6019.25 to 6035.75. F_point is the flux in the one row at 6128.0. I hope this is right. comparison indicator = -0.52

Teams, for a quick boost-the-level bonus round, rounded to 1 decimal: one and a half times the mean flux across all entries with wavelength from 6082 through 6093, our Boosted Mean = 10.1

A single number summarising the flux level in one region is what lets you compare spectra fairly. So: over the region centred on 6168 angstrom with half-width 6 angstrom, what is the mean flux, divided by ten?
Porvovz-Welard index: 0.65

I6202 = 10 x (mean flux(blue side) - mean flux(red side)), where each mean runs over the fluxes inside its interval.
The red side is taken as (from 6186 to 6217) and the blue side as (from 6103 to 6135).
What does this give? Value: 1.6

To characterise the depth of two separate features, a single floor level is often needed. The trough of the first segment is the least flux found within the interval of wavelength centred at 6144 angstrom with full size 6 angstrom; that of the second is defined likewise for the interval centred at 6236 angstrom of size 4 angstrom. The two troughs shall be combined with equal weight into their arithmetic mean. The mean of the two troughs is 6.59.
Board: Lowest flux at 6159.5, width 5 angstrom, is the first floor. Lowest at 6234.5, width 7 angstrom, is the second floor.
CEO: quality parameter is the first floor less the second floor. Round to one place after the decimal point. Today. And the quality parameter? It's 0.2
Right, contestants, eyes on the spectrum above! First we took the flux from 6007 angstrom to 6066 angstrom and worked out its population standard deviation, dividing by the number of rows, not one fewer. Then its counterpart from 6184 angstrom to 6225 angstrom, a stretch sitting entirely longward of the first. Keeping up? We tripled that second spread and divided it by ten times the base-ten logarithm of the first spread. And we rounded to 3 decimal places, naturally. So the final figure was -0.031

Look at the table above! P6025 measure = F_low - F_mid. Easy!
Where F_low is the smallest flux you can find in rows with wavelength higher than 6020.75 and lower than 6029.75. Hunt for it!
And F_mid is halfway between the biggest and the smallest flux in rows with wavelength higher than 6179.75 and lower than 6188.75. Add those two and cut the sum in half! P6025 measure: 0.64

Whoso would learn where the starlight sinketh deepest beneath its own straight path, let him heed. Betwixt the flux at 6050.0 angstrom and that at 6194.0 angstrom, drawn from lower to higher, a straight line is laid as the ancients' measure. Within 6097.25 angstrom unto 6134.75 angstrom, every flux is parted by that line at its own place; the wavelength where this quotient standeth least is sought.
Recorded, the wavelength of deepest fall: 6101.0 angstrom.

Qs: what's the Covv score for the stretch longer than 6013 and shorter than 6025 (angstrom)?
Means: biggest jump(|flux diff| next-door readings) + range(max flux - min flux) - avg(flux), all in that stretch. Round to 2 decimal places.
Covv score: -6.93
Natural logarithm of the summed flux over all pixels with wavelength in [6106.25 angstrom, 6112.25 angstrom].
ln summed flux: 3.28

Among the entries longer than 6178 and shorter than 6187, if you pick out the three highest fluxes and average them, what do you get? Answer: 6.53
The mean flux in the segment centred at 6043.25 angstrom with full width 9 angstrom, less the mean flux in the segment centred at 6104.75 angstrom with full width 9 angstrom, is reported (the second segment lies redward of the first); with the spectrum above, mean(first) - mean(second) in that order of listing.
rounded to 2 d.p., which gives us 0.41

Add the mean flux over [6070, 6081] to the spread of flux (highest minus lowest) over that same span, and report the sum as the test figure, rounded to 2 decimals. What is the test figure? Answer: 7.00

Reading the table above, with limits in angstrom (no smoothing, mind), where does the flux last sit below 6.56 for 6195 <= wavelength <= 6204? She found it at 6198.5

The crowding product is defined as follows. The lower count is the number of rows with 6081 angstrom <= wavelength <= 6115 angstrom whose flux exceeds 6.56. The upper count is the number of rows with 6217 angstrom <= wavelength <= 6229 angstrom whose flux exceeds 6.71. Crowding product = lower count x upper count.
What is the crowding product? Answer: 0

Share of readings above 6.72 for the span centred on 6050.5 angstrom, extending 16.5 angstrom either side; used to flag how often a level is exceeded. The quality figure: 1.00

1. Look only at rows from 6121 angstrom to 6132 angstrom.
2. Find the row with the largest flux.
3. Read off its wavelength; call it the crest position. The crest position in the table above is 6122.0 angstrom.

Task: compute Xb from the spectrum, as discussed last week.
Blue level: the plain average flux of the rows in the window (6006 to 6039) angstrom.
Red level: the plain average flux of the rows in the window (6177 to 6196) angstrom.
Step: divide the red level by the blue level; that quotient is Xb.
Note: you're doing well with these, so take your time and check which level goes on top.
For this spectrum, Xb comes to 0.91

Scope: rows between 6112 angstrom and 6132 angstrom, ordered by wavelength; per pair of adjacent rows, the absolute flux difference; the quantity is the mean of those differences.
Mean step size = 0.015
